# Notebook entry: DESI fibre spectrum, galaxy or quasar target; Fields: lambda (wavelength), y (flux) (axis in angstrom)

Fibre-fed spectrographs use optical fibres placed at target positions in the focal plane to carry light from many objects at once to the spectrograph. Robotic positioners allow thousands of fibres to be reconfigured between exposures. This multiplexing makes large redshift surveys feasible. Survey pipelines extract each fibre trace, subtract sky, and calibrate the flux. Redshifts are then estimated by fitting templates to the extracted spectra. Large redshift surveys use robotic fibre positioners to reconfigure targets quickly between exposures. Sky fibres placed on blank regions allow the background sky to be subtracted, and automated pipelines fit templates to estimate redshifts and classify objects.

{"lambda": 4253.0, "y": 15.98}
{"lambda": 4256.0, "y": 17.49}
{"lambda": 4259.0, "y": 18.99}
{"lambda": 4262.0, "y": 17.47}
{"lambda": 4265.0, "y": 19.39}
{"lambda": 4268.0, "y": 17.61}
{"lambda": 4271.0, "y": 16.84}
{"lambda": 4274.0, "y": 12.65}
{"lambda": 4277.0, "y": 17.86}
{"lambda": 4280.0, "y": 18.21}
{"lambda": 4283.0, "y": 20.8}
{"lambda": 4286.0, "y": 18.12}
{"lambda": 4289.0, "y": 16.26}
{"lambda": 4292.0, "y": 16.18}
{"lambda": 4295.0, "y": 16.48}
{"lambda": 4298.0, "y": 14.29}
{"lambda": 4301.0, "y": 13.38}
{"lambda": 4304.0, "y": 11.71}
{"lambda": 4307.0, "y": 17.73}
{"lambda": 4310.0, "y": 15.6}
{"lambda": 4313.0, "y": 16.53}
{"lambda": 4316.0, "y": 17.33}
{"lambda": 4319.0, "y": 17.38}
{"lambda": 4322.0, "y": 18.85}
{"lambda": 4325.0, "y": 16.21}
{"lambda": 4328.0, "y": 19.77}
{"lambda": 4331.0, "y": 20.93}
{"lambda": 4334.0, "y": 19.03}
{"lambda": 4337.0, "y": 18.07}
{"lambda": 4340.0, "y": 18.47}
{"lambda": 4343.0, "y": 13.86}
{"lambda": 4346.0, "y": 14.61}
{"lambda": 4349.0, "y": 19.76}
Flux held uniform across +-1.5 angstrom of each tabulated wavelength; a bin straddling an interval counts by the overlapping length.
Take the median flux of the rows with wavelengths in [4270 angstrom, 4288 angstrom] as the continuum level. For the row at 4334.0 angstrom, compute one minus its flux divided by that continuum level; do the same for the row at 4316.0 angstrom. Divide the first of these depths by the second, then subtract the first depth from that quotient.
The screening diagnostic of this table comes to -1.5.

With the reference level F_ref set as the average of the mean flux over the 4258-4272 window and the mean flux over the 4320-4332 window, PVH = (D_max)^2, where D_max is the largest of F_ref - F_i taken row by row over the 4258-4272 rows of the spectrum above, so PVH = 3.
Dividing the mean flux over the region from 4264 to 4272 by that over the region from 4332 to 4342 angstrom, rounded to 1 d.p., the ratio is 1.0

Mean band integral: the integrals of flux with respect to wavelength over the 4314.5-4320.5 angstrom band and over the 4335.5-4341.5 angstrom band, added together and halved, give 107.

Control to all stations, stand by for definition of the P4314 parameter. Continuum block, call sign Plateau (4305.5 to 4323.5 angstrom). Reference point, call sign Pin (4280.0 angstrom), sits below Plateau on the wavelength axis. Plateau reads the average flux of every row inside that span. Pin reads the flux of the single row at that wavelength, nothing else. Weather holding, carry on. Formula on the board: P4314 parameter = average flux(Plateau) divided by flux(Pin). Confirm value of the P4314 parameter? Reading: 0.95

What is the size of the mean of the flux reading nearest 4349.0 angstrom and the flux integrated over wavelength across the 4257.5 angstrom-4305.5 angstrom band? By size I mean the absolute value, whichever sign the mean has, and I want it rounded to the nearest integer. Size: 409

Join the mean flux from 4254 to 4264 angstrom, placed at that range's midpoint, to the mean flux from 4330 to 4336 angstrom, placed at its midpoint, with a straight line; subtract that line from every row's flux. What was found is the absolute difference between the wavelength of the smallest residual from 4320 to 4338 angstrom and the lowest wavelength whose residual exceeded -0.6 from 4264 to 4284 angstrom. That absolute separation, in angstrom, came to 60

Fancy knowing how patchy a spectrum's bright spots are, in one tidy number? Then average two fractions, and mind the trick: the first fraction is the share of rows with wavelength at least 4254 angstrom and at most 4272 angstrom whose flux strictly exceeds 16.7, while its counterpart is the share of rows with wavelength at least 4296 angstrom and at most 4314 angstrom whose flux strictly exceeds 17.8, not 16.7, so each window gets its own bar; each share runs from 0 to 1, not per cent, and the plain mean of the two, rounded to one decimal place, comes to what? 0.5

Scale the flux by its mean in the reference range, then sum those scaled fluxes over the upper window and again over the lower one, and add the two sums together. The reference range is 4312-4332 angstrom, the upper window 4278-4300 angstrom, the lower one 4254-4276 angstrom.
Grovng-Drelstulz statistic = 13.3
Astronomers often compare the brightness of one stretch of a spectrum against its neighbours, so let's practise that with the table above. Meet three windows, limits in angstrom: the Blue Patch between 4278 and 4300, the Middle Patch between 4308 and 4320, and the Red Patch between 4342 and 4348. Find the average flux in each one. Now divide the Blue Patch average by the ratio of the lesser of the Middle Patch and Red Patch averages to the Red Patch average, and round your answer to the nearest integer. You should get 17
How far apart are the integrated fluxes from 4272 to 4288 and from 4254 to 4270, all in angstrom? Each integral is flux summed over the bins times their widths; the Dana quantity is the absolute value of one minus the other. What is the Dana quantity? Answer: 10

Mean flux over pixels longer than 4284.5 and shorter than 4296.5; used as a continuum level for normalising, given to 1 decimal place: 16.8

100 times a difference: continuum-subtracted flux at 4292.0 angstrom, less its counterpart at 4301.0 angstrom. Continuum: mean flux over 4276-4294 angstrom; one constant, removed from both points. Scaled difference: 280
